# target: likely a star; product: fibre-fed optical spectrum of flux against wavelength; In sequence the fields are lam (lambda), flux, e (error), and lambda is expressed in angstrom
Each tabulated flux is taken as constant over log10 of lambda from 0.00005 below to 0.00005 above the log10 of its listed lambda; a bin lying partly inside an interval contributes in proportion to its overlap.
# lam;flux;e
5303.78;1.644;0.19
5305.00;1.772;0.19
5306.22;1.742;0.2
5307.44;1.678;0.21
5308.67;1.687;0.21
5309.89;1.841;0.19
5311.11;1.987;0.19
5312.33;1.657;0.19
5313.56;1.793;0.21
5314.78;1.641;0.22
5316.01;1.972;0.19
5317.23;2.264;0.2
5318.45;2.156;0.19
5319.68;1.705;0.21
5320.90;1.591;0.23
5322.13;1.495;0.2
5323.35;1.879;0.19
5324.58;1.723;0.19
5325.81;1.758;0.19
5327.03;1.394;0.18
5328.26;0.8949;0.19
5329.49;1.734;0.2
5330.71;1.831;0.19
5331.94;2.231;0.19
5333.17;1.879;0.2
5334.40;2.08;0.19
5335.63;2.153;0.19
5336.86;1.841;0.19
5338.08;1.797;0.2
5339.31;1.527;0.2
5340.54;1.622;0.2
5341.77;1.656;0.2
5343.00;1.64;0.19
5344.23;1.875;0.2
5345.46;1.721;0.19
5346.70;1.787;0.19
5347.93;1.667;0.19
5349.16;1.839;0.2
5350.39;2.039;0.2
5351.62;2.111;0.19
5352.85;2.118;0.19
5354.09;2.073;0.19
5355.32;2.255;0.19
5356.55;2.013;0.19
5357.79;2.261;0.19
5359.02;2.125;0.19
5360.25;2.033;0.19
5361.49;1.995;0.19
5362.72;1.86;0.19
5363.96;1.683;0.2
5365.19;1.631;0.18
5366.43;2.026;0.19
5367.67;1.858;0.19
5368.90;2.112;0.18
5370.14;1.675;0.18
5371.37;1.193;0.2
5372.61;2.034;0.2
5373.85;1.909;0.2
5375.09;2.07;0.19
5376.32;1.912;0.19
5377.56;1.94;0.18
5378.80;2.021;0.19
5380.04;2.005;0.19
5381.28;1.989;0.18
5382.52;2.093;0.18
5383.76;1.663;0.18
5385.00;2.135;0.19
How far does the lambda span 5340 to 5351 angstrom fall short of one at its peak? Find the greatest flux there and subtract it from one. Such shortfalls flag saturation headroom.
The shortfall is -1.04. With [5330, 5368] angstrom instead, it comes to -1.26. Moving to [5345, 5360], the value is -1.26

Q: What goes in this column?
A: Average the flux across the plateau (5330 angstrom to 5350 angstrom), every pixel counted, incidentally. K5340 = 1.82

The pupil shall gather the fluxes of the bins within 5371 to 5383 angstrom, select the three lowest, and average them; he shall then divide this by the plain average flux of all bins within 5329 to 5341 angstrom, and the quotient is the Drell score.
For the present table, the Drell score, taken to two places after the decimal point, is 0.89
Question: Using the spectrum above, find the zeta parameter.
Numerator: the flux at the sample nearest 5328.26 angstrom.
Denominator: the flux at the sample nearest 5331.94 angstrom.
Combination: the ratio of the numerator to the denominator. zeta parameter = 0.40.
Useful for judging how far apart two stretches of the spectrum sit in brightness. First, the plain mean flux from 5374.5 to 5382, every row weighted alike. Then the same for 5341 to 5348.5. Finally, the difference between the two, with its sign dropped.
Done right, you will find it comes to 0.27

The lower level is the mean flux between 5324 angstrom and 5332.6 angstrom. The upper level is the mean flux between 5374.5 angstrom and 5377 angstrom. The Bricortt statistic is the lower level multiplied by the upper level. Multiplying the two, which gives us 3.3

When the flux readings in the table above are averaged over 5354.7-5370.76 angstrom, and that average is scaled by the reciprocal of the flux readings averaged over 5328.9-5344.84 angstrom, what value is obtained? 1.07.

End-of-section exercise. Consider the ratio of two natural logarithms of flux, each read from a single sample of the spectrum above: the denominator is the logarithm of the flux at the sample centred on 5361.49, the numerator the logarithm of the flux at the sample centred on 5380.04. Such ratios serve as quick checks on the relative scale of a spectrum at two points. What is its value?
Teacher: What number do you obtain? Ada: 1.01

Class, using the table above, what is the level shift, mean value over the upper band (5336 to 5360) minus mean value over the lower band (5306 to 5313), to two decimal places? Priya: 0.13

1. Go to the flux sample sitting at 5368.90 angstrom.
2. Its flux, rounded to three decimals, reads 2.112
